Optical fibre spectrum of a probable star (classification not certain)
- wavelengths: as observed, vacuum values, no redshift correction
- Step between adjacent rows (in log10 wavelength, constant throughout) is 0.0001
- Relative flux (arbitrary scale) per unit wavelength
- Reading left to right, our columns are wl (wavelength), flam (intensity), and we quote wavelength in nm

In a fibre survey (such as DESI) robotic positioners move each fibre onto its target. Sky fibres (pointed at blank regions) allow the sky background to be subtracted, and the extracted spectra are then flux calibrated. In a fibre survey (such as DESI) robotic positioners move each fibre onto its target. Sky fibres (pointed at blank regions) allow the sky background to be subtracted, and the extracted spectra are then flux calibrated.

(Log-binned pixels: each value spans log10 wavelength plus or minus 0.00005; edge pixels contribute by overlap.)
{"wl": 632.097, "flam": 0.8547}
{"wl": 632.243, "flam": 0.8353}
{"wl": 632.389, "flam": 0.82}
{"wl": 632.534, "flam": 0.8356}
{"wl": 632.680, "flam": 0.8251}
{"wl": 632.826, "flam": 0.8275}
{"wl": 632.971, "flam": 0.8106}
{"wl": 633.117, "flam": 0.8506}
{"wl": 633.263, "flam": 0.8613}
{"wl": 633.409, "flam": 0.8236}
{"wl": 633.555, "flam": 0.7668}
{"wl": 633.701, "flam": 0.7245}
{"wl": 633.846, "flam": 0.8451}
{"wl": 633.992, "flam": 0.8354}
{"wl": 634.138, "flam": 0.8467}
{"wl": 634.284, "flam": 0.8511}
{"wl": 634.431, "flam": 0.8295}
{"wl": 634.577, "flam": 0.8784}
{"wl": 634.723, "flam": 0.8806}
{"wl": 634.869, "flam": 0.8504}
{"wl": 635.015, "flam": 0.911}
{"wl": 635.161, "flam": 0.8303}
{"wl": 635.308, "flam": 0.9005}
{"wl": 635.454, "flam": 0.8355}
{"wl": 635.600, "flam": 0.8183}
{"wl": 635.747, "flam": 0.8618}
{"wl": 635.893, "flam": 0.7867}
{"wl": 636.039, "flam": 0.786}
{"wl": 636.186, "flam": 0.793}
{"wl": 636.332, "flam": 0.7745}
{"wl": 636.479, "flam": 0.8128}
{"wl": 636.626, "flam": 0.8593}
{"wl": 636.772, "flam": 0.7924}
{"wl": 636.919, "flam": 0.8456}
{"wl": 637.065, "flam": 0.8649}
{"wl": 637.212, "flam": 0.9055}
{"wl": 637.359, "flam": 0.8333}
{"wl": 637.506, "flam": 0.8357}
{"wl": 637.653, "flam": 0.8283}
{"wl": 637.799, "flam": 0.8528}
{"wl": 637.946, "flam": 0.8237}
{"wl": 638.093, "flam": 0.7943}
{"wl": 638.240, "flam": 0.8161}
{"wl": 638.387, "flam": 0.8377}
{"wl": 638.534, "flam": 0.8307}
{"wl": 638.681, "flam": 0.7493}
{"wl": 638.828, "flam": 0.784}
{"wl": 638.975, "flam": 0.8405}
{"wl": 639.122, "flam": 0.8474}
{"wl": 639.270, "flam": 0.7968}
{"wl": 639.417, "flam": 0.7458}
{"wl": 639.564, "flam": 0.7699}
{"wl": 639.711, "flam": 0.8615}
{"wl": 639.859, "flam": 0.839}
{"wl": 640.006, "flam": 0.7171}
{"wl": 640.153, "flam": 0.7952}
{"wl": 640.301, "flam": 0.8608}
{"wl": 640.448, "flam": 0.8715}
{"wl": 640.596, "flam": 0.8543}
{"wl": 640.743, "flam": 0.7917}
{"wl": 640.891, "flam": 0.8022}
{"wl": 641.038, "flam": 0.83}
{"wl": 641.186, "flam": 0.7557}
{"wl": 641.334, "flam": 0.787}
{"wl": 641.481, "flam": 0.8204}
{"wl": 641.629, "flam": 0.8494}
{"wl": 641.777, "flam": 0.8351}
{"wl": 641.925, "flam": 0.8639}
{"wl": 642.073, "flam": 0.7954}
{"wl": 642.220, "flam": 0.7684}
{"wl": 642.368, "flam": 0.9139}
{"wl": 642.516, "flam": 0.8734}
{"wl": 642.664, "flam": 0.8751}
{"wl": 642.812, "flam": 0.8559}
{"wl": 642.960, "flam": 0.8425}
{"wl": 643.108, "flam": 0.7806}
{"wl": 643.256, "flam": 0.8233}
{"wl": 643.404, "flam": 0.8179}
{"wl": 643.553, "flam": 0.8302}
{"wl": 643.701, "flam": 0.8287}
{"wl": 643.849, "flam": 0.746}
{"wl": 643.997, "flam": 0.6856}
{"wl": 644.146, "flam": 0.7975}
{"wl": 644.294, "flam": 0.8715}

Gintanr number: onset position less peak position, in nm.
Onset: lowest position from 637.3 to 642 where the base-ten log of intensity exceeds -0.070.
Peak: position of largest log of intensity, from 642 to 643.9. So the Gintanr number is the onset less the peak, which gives -4.57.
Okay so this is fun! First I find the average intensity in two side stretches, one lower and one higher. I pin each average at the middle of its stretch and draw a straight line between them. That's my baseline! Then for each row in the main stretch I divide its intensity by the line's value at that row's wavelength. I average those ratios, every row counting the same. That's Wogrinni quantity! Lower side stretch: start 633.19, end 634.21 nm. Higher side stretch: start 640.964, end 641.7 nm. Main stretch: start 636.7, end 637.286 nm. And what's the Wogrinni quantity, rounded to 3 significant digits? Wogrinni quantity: 1.05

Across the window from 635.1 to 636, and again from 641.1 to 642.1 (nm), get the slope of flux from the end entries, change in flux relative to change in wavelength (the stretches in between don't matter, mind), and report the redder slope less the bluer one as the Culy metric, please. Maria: 0.104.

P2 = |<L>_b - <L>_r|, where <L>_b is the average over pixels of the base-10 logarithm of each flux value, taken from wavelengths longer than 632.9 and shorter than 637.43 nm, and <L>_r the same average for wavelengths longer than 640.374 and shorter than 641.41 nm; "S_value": 0.011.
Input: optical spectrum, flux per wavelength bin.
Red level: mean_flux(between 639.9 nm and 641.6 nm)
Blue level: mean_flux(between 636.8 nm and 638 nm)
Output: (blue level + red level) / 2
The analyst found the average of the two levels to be 0.828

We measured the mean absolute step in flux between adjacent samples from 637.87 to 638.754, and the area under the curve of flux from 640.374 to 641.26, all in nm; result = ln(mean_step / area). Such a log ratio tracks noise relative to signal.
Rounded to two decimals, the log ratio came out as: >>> -3.11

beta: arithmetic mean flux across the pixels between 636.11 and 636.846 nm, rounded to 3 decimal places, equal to 0.806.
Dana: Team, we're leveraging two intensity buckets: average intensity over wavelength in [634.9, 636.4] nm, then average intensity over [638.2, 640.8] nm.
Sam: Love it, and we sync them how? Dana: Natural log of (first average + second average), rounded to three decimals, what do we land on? 0.496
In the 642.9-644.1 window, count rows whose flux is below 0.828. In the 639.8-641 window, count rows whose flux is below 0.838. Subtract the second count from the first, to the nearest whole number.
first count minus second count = 1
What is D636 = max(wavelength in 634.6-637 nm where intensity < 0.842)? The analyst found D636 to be 636.772 nm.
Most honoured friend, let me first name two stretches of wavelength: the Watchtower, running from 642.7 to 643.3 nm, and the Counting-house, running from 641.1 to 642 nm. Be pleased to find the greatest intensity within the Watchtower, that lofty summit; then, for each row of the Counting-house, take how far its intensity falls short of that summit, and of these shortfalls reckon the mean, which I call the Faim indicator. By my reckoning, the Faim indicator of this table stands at 0.037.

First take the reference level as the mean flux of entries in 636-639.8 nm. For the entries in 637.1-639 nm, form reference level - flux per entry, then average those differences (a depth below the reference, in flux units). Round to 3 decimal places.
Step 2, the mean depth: -0.007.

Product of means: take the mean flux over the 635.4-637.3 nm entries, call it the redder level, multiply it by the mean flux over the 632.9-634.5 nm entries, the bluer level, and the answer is 0.679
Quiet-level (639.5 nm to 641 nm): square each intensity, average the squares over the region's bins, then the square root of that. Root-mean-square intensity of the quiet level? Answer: 0.818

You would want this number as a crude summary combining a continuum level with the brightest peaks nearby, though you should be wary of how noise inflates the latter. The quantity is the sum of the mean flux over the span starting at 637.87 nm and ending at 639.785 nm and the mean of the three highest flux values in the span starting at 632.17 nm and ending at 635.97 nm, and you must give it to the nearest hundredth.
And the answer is 1.70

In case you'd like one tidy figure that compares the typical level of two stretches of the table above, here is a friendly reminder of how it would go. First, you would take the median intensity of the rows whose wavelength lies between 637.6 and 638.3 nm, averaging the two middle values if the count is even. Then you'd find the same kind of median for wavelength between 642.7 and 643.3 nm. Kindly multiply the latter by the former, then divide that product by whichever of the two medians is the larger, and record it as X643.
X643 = 0.824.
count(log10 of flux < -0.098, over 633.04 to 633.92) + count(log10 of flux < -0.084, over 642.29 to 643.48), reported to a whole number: 5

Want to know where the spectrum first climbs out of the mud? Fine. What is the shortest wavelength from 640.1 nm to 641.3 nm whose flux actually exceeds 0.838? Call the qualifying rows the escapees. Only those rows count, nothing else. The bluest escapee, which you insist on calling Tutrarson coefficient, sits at 640.301 nm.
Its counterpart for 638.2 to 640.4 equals 638.975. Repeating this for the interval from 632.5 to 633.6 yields 633.117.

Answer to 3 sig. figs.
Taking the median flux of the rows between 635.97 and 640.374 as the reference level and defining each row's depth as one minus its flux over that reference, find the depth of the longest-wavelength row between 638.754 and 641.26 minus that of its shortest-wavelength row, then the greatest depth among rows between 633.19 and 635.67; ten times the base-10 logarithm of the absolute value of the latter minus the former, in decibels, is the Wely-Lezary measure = -10.5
